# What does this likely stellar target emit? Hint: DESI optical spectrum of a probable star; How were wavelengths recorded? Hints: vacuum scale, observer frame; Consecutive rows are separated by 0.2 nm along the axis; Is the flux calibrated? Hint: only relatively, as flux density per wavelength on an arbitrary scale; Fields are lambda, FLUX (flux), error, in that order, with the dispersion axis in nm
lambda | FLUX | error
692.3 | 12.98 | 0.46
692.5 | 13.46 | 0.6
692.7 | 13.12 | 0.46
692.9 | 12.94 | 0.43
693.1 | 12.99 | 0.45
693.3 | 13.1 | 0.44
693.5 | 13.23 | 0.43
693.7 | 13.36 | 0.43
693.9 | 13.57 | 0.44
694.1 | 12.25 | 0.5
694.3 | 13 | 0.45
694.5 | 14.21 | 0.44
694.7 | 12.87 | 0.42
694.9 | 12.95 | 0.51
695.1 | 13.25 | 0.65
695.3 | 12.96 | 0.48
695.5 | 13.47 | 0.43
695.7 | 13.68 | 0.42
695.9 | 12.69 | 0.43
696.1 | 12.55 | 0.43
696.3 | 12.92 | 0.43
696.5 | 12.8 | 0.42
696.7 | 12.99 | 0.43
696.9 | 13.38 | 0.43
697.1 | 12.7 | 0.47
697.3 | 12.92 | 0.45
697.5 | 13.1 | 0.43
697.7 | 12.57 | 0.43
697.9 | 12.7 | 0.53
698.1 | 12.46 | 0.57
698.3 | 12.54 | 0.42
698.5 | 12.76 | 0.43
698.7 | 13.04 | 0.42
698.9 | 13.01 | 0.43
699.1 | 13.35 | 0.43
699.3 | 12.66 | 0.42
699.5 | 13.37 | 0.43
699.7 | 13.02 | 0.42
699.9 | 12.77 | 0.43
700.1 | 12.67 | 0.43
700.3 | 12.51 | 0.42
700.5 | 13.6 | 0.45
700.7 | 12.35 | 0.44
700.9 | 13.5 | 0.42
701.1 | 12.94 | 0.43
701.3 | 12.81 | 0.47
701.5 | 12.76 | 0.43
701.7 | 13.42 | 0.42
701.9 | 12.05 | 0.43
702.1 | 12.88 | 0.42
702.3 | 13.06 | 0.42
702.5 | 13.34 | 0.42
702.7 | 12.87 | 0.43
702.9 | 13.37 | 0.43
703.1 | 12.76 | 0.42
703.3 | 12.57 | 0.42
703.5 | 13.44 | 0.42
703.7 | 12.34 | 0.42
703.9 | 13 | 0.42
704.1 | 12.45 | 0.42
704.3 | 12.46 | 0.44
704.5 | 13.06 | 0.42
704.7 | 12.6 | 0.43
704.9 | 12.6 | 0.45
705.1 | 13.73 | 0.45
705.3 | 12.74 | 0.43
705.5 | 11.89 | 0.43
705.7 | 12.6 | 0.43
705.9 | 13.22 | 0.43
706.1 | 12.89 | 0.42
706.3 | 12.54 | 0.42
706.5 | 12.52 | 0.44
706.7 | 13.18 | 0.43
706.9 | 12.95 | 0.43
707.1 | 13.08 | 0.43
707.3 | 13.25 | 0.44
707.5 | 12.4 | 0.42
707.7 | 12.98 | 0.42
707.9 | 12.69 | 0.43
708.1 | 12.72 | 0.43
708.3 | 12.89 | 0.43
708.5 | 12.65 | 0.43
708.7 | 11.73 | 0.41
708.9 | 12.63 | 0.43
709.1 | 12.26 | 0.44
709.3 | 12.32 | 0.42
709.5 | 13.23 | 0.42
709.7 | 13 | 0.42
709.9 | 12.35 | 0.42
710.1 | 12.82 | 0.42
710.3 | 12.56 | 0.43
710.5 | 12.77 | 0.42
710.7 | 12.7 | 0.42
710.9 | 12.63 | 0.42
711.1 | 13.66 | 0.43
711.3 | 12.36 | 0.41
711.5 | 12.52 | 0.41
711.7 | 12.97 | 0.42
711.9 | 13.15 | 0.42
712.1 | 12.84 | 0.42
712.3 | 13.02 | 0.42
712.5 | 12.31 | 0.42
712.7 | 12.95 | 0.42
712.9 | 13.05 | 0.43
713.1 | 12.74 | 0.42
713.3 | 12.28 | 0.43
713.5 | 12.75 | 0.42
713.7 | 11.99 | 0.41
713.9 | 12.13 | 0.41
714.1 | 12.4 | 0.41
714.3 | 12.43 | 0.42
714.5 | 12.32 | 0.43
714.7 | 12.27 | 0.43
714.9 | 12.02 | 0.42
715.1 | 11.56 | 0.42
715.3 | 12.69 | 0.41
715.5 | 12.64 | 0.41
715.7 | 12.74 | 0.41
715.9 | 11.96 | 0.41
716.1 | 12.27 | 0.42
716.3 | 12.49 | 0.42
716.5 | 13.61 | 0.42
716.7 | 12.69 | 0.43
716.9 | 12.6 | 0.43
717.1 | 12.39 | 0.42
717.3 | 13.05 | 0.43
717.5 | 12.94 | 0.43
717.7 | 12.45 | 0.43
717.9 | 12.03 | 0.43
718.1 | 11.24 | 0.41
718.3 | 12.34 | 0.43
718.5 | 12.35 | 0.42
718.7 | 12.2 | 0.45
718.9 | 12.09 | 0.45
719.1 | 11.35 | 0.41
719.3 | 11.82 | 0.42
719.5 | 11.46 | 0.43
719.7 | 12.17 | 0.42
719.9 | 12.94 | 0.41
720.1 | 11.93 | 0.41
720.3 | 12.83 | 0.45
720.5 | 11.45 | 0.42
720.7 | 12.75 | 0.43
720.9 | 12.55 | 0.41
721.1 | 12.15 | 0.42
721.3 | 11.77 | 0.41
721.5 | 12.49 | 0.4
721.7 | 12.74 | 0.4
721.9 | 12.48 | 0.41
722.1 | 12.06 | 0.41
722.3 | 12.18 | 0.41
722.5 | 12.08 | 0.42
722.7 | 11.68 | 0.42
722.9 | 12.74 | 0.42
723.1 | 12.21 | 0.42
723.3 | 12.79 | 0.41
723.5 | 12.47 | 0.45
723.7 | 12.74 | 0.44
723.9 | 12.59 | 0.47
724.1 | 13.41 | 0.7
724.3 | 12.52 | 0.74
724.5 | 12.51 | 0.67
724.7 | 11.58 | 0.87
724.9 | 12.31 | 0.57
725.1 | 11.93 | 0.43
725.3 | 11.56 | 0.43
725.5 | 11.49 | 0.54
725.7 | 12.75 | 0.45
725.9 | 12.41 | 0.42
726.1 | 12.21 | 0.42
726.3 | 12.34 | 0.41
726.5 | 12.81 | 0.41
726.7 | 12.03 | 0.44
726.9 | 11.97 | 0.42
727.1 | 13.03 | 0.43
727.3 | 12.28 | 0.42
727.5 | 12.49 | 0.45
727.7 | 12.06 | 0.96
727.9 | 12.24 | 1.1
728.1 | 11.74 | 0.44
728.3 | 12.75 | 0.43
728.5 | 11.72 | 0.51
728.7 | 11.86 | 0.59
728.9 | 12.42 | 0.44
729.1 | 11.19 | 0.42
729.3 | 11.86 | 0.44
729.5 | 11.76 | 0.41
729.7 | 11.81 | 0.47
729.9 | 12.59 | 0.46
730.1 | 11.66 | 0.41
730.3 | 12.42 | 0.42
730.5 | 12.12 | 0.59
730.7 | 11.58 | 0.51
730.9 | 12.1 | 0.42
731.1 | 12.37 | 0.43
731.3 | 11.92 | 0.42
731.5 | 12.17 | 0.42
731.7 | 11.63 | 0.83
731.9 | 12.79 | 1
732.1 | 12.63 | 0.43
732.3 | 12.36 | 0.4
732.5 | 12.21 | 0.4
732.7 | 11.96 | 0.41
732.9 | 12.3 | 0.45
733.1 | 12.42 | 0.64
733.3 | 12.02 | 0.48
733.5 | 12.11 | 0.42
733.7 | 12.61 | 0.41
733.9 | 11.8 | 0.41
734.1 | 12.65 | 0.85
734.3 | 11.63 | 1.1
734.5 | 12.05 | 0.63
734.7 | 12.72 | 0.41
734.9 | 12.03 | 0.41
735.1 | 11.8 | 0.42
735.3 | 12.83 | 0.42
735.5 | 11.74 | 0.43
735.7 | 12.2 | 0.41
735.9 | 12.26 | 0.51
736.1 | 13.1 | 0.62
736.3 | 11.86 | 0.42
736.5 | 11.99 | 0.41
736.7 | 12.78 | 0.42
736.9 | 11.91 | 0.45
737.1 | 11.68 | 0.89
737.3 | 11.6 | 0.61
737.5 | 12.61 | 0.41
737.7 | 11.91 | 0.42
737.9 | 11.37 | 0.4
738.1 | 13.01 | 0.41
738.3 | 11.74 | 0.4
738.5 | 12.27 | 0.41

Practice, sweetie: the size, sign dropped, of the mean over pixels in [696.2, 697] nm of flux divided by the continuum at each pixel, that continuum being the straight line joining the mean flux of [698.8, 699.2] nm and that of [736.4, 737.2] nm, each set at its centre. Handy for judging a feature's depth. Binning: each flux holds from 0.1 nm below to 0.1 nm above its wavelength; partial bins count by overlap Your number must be 0.983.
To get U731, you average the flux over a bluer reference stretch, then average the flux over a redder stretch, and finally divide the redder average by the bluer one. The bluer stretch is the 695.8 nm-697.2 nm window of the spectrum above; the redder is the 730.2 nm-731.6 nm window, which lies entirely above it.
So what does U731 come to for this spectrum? 0.941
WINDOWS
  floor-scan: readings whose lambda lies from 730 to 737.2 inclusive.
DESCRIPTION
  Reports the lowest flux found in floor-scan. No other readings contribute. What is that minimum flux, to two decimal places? 11.58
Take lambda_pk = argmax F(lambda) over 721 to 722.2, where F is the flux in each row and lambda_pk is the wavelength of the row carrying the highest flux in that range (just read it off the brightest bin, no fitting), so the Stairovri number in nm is 721.7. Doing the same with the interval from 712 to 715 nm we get 712.9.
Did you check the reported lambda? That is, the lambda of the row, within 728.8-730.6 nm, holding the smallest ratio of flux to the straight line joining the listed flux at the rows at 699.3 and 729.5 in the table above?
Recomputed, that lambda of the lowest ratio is 729.1 nm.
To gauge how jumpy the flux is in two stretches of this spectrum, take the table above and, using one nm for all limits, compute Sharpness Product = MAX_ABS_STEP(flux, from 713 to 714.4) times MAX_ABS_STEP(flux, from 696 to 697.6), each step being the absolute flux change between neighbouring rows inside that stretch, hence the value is 0.52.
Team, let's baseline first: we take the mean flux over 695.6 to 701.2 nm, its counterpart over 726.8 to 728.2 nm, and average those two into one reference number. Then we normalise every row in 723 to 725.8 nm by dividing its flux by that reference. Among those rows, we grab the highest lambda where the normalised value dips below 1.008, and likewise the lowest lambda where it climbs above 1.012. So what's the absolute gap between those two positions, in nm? 2.20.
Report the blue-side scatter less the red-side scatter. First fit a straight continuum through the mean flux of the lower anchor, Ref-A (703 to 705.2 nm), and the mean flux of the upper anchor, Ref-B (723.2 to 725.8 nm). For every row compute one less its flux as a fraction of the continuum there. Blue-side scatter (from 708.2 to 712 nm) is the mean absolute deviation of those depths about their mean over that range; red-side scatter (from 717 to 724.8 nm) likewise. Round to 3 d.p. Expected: -0.008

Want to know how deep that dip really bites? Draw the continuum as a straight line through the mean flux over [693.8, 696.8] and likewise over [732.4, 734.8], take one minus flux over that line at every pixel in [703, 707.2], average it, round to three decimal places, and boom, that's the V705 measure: 0.005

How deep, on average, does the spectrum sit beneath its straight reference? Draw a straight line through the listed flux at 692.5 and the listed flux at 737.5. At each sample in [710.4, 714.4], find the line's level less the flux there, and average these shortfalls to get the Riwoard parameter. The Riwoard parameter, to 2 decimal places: 0.40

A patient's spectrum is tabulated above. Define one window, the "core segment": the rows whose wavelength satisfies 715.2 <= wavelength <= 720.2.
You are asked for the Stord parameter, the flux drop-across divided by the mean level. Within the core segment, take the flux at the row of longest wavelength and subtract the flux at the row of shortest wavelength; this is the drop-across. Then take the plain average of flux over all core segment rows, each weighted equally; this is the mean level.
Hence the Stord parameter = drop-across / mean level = -0.06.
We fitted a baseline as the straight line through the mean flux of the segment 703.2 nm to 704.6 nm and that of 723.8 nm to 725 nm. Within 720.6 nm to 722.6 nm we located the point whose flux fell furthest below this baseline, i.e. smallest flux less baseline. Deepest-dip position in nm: 721.3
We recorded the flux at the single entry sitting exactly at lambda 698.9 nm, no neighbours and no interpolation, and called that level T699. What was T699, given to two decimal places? 13.01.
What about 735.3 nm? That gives 12.83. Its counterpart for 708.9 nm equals 12.63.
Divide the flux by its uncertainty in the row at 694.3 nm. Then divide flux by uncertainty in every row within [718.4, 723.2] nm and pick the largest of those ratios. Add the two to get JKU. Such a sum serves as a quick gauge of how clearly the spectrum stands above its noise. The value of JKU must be 60.7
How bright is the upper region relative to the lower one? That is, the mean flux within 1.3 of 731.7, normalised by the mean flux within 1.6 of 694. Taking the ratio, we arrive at 0.924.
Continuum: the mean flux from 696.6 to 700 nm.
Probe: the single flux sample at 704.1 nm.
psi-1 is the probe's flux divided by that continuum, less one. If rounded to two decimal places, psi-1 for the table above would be -0.04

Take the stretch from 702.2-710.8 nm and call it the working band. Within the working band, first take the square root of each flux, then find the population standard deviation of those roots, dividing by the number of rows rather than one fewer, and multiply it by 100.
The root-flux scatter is 5.5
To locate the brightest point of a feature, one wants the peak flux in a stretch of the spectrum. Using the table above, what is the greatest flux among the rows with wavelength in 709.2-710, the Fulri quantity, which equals 13.23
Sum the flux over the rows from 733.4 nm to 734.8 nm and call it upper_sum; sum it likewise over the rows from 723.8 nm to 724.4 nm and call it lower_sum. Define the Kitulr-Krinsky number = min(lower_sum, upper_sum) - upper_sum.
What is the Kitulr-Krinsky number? -47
